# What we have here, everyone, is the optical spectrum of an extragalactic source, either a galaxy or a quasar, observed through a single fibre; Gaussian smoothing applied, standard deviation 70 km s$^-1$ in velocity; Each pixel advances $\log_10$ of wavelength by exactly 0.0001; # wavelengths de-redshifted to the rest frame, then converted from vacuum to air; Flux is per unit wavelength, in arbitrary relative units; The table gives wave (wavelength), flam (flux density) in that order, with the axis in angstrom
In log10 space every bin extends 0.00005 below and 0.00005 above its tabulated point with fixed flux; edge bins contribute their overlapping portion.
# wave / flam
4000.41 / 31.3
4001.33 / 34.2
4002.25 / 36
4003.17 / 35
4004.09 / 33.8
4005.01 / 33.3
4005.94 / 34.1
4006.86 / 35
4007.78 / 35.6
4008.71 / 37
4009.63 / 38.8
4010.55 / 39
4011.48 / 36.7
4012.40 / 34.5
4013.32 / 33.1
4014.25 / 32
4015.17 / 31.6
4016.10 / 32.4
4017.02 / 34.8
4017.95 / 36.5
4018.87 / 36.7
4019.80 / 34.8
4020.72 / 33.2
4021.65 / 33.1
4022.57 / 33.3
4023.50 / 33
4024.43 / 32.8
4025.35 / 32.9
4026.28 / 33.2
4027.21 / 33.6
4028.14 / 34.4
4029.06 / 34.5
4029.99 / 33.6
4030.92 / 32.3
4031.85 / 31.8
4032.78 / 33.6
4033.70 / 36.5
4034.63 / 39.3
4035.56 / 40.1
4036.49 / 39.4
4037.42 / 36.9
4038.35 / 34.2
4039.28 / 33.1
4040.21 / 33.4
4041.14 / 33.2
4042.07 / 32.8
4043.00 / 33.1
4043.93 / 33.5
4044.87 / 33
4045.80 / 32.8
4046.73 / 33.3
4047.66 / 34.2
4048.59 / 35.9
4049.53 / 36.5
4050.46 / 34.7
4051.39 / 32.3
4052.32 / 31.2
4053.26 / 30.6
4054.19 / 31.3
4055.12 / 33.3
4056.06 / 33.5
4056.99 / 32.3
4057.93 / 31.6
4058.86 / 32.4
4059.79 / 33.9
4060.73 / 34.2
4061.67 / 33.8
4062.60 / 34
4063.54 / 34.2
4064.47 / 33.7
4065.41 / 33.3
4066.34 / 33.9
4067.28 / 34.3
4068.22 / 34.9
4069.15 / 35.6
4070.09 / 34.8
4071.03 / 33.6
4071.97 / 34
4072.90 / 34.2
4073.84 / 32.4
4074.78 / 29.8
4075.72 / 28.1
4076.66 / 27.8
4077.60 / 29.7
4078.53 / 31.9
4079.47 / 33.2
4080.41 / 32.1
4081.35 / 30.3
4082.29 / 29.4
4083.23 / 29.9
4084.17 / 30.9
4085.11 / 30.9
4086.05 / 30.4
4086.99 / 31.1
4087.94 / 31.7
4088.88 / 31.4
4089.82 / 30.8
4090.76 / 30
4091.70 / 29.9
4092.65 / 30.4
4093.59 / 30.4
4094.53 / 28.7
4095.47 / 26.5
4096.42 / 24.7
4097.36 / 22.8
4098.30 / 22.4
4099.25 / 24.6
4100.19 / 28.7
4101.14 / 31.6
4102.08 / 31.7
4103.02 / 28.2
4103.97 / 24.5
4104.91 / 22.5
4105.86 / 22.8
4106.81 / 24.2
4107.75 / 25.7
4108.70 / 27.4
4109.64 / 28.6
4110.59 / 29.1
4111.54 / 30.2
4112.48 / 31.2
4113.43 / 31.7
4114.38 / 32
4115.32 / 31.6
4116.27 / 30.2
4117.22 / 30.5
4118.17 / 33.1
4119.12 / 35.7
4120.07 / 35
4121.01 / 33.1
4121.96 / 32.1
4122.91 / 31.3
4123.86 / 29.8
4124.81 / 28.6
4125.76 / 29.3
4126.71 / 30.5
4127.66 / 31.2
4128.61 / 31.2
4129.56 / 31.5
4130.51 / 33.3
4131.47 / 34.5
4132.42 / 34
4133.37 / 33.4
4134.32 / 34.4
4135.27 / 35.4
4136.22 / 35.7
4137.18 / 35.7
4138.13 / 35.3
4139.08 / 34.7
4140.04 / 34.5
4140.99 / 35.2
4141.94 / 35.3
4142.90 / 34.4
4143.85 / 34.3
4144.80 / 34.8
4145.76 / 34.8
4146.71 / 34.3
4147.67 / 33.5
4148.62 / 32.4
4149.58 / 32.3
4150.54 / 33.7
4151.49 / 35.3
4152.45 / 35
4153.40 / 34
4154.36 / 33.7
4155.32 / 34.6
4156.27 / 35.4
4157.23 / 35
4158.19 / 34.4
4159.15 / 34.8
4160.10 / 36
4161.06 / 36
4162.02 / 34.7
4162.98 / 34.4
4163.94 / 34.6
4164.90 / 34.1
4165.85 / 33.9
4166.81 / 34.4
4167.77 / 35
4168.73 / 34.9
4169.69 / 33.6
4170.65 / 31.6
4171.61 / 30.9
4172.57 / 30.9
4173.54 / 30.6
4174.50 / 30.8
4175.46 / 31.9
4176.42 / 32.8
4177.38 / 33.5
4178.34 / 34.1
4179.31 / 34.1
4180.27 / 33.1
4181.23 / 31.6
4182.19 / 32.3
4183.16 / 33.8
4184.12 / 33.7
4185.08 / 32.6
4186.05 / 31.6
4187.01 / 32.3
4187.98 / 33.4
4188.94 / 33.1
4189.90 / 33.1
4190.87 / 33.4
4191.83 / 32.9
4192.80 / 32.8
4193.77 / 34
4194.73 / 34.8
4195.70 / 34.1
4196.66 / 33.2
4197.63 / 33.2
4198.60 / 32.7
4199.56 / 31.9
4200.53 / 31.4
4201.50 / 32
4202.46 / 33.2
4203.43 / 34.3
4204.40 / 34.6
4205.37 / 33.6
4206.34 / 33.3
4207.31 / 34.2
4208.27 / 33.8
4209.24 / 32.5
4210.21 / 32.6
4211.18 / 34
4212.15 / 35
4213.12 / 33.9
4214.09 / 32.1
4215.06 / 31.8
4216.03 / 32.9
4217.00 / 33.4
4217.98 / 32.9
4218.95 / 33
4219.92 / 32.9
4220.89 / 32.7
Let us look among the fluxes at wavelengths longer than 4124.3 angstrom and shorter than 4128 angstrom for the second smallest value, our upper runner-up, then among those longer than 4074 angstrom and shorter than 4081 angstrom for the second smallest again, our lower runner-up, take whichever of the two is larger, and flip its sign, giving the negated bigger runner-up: -29.3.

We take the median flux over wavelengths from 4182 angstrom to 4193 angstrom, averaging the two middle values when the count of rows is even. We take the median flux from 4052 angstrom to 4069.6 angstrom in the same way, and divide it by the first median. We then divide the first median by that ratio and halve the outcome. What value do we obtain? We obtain 16.2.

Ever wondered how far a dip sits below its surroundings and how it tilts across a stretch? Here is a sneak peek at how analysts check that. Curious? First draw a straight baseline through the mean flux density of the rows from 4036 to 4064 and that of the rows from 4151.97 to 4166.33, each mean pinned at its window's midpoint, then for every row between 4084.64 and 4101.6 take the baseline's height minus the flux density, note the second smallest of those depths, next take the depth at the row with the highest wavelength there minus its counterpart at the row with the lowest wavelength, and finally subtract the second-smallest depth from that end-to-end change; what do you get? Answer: -3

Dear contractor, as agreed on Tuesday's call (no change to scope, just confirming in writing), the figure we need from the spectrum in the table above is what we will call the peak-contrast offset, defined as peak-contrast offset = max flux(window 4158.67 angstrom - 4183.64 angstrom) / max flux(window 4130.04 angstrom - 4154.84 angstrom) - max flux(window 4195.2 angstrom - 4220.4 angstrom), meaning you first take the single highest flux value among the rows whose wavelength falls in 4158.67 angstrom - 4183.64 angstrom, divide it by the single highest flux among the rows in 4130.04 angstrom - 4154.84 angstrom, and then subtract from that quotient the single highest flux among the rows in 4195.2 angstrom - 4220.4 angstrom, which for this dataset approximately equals -33.99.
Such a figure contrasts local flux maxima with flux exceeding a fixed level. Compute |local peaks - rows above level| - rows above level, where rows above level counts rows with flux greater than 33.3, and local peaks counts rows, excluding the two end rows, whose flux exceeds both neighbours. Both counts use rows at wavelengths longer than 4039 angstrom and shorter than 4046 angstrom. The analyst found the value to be -2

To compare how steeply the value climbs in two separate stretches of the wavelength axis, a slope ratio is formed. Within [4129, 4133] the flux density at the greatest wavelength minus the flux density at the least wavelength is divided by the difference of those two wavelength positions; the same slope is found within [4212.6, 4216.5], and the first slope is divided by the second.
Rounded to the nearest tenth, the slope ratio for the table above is -2.5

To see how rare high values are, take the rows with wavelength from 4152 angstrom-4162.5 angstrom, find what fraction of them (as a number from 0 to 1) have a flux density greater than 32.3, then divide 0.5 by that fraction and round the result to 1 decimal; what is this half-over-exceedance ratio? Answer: 0.5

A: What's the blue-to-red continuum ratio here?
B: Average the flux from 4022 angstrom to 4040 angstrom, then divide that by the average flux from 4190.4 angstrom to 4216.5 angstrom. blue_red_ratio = 1.04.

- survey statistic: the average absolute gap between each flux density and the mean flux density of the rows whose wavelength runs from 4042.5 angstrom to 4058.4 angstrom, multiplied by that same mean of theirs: 39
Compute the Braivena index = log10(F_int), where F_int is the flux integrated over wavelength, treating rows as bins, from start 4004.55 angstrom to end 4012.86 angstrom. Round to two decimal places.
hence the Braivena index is 2.48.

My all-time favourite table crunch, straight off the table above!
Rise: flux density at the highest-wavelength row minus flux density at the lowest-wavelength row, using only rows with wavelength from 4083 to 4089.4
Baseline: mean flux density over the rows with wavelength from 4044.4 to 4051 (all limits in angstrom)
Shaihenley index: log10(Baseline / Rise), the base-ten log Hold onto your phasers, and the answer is 1.4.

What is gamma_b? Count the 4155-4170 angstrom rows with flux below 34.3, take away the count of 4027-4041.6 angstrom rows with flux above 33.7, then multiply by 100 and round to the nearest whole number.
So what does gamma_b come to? -500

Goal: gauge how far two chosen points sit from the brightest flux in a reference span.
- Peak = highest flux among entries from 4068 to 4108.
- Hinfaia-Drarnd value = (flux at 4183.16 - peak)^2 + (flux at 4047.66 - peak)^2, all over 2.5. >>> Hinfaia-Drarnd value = 2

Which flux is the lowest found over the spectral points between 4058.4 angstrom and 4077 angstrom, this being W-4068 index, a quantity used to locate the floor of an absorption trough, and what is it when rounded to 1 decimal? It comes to 27.8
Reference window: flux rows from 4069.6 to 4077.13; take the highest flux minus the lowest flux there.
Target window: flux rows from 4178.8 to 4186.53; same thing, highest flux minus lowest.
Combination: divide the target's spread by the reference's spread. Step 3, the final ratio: 0.4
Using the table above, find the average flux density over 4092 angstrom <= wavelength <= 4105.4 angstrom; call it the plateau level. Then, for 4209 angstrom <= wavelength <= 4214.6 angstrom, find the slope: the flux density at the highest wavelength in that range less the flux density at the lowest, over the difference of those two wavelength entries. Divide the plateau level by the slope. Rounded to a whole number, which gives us -327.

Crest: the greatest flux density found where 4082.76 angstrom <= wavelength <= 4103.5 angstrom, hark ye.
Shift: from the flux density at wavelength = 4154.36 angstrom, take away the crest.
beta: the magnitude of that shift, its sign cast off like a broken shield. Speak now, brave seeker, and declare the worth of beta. 2.0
